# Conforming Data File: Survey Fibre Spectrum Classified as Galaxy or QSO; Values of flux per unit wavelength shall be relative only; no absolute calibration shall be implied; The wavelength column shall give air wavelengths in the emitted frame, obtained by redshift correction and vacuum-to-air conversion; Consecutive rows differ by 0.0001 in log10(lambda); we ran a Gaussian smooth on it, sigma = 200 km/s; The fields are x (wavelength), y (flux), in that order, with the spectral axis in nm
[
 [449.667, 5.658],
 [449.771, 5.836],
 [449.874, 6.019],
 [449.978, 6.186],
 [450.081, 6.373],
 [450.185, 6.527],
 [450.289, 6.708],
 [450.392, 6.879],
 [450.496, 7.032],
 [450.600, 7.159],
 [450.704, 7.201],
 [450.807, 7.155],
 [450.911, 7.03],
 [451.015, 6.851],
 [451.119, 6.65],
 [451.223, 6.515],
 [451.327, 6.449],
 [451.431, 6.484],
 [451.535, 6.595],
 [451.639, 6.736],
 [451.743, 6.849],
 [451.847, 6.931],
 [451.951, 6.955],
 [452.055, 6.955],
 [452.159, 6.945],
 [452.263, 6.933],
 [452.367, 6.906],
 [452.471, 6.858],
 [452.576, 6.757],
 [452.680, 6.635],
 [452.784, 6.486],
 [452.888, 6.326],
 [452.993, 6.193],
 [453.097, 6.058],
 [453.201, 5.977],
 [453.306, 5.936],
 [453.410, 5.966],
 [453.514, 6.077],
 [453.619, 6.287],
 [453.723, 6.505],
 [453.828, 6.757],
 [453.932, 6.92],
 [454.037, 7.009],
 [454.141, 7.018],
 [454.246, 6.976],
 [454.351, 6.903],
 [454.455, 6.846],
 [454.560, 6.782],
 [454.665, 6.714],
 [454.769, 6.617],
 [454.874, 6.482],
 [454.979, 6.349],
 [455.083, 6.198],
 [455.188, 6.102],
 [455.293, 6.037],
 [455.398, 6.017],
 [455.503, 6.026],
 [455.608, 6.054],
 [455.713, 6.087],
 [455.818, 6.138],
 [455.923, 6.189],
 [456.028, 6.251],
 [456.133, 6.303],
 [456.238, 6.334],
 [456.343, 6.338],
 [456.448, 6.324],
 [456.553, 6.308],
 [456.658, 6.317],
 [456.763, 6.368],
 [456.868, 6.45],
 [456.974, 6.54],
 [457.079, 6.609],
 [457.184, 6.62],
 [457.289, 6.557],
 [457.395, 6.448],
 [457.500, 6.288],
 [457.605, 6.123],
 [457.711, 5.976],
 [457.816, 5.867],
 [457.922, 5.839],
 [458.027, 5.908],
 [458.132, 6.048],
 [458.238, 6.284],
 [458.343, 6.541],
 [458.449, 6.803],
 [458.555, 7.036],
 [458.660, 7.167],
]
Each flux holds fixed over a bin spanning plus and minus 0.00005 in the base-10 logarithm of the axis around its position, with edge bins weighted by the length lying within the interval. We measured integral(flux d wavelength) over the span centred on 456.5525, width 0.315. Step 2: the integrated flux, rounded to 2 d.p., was 1.99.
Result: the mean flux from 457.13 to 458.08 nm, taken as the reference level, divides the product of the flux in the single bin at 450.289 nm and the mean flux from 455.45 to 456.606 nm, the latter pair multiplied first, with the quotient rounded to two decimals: 6.74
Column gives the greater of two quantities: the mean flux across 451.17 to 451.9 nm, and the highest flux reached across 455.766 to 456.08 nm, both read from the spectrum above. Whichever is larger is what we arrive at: 6.65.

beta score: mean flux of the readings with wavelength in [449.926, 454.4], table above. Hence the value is 6.7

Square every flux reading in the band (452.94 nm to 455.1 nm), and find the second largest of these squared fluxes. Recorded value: 49.1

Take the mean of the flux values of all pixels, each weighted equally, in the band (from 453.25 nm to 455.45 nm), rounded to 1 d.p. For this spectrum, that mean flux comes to 6.5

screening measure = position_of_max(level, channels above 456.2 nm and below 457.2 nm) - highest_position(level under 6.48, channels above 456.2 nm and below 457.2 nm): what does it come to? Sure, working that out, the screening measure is 0.32 nm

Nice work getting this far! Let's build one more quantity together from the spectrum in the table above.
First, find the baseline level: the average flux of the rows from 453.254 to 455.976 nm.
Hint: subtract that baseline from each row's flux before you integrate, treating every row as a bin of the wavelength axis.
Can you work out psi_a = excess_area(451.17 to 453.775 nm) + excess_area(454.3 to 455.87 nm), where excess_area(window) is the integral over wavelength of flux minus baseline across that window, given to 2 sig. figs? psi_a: 0.18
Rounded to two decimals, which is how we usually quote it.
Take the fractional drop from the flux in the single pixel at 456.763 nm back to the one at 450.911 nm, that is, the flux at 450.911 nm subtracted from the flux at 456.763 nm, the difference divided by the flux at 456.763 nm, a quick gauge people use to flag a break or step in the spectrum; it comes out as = -0.10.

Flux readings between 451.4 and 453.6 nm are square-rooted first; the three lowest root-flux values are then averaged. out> 2.44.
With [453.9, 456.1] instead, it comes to 2.45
